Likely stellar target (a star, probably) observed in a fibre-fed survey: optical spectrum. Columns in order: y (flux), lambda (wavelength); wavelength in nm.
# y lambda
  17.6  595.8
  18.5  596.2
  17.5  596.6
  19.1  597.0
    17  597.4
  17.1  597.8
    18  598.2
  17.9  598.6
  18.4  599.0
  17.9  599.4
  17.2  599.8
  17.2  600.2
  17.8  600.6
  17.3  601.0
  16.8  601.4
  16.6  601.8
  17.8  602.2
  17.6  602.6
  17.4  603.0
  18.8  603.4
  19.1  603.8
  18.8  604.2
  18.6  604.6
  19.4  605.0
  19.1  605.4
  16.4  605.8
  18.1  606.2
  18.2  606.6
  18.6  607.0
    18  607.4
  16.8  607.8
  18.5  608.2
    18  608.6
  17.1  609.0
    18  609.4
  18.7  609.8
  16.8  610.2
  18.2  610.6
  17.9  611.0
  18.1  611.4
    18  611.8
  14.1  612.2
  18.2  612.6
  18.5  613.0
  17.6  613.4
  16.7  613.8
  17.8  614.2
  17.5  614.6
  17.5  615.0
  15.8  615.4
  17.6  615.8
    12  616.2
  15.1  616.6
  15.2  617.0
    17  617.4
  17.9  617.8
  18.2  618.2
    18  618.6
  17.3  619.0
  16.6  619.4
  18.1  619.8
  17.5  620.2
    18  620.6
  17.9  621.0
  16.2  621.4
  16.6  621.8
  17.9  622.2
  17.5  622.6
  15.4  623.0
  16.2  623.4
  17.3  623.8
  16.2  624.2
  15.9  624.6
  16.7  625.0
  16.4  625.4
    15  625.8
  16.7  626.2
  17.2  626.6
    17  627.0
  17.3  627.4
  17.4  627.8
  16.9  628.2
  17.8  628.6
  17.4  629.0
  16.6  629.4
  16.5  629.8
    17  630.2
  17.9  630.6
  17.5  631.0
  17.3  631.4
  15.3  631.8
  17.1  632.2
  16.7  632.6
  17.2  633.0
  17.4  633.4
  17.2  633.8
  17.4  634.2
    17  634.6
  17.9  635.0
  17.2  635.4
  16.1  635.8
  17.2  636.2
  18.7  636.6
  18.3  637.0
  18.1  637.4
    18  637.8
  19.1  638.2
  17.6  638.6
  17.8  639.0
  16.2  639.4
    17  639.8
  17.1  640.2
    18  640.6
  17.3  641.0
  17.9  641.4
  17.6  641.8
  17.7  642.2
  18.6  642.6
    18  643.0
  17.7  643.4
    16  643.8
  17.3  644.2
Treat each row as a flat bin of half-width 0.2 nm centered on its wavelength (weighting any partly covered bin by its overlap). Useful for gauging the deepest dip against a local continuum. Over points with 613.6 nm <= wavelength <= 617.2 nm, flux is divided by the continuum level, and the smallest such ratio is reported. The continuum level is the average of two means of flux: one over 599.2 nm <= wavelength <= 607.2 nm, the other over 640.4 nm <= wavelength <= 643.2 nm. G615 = 0.67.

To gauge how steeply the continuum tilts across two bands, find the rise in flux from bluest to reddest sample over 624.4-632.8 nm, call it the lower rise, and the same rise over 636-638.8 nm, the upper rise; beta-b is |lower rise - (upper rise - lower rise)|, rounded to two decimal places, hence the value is 1.20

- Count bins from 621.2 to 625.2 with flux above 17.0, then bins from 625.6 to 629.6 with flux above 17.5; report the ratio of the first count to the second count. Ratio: 3.0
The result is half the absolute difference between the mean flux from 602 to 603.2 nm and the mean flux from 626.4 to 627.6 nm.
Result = 0.22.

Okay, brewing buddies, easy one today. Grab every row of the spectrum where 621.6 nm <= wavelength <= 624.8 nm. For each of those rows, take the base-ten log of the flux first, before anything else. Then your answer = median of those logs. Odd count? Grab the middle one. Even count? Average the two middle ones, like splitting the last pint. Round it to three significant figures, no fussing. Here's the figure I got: 1.21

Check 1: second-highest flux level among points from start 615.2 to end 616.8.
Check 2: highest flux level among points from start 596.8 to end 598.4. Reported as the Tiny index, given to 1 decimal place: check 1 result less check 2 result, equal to -3.3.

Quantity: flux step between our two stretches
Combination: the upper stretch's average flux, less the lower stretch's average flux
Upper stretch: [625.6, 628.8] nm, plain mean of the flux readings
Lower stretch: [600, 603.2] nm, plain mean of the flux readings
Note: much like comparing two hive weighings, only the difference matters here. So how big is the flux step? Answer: -0.40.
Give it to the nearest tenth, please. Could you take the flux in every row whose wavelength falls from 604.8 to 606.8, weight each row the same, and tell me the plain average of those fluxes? 18.2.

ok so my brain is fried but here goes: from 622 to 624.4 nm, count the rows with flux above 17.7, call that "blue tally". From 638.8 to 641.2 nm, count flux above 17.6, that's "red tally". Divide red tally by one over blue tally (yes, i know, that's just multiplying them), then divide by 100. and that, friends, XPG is 0.020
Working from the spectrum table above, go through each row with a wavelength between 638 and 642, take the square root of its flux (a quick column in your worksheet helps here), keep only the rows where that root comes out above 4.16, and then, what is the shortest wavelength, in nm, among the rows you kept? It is 638.2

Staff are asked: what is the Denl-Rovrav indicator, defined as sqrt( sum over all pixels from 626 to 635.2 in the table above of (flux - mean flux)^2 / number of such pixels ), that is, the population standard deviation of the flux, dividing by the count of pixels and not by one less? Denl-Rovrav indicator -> 0.54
